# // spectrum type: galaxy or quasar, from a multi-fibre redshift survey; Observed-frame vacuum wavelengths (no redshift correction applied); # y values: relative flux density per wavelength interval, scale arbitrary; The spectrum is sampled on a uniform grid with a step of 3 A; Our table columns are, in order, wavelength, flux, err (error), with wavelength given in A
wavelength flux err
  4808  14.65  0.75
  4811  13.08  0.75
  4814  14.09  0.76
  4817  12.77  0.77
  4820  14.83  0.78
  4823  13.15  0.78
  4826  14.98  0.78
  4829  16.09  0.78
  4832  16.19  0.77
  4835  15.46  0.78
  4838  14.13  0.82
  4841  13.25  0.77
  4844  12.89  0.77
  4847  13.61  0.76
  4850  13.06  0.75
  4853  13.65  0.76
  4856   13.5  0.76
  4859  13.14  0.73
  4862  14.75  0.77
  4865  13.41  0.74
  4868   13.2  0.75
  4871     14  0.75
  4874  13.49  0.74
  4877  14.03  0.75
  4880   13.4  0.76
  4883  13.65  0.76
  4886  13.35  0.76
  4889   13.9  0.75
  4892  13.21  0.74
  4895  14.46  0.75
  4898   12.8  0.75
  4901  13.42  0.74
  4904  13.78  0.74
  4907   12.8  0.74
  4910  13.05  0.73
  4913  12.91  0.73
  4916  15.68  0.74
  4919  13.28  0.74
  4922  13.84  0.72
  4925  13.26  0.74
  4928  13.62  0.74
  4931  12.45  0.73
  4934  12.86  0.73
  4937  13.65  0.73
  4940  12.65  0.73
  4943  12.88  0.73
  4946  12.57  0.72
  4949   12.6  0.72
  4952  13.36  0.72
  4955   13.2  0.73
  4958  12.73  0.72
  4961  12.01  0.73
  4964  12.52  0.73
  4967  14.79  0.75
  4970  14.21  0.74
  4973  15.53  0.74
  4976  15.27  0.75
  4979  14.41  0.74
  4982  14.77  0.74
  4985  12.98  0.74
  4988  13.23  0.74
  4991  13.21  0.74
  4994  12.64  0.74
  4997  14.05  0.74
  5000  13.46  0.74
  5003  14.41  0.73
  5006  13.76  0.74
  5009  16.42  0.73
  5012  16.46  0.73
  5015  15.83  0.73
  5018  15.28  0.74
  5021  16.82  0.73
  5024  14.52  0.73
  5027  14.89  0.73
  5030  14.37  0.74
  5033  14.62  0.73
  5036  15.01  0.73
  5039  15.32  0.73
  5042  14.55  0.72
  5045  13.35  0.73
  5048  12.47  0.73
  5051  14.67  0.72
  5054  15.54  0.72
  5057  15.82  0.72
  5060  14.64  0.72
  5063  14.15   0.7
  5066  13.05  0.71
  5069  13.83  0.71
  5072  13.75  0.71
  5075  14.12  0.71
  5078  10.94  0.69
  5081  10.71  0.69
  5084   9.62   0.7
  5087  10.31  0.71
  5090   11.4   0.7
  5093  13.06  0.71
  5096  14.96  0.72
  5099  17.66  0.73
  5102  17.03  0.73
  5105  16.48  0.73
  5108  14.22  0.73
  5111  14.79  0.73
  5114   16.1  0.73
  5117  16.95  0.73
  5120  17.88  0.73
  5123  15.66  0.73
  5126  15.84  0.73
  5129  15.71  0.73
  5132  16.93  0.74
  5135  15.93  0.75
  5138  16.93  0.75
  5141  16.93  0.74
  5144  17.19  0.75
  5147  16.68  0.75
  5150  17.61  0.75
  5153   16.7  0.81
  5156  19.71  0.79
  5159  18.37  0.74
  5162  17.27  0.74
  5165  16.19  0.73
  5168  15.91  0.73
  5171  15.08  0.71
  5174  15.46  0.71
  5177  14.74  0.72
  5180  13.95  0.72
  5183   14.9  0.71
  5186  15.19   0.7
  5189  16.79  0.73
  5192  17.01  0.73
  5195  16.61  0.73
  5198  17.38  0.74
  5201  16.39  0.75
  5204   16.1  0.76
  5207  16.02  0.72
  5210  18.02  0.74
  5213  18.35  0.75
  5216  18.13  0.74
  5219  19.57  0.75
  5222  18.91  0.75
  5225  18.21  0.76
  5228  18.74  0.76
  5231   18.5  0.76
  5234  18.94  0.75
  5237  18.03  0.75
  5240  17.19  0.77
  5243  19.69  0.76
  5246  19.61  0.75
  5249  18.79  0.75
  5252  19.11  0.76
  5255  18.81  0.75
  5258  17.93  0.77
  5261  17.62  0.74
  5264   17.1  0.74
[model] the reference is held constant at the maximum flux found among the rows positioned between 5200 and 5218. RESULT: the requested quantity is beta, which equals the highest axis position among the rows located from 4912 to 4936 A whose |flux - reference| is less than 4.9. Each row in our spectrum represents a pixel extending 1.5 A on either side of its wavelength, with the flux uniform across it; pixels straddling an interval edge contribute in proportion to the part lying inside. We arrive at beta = 4928 A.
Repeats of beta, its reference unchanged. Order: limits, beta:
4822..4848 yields 4847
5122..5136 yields 5135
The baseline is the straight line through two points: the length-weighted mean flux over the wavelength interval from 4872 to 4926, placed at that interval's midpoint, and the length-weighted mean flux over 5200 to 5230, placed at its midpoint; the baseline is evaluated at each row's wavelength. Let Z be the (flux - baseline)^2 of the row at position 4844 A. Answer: 0.00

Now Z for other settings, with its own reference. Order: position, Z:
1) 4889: 0.21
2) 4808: 5.33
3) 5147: 0.08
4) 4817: 0.09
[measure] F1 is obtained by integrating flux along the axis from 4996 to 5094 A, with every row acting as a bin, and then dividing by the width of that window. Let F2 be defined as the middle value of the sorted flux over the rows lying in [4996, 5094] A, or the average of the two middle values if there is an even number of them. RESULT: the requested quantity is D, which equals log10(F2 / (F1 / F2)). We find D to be 1.17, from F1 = 14.0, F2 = 14.4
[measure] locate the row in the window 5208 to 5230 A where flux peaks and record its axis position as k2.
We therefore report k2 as 5219 A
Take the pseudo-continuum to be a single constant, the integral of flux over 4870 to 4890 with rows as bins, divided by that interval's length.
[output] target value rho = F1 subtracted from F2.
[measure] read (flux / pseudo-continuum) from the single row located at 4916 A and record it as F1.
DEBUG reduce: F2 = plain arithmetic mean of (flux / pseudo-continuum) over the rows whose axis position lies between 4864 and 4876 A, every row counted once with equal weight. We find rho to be -0.16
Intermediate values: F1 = 1.15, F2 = 0.99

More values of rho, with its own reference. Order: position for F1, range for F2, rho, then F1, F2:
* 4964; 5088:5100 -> 0.13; 0.92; 1.04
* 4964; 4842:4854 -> 0.06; 0.92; 0.97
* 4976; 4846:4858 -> -0.13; 1.12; 0.98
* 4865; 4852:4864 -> 0.03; 0.98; 1.01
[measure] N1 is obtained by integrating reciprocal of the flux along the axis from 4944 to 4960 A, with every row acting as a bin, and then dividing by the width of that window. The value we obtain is 0.078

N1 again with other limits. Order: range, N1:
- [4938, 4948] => 0.079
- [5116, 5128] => 0.061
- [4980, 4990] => 0.073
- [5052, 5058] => 0.064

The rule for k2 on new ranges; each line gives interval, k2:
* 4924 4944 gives 4937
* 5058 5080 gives 5060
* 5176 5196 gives 5192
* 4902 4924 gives 4916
